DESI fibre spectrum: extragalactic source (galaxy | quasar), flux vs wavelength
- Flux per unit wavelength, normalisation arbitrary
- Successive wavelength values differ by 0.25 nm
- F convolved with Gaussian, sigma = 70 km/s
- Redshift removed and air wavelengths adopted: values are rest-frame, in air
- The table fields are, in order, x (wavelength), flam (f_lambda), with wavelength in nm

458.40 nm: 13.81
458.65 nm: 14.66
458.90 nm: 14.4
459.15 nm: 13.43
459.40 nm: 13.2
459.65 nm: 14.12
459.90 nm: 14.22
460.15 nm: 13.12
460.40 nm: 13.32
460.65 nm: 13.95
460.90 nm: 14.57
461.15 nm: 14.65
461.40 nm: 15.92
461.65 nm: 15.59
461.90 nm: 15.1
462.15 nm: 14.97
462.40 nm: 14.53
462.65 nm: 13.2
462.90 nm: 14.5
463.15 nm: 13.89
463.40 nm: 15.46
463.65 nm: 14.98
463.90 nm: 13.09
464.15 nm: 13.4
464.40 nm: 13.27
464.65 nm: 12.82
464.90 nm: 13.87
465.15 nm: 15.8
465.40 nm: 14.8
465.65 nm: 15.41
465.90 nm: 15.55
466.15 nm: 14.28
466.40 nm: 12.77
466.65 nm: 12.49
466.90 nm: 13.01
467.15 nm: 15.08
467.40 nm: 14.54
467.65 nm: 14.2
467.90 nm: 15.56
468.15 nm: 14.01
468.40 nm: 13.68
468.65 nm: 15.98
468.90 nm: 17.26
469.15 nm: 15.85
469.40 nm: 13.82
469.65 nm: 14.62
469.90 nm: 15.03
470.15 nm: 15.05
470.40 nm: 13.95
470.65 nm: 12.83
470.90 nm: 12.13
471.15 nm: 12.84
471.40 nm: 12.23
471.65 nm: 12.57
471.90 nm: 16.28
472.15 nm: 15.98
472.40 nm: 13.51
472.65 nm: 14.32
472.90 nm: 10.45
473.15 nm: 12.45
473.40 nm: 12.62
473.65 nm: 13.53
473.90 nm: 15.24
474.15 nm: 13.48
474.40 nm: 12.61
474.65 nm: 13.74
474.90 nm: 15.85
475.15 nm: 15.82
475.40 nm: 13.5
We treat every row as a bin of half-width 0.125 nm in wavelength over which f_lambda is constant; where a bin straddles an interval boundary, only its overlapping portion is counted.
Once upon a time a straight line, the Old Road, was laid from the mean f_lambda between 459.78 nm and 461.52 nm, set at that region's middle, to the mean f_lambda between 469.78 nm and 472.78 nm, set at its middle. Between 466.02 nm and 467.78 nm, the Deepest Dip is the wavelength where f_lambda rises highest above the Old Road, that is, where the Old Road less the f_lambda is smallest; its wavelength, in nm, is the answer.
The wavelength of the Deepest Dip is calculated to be 467.15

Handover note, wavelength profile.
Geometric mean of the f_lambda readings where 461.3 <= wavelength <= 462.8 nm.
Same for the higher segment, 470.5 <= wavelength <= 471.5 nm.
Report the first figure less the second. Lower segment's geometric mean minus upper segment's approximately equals 2.4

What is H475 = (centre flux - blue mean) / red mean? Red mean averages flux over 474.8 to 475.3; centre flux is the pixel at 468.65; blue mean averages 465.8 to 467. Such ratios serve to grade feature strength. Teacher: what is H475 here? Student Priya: 0.15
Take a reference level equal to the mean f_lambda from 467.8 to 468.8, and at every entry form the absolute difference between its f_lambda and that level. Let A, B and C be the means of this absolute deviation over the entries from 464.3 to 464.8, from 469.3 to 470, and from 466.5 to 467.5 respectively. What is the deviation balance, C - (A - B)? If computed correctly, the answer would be -0.1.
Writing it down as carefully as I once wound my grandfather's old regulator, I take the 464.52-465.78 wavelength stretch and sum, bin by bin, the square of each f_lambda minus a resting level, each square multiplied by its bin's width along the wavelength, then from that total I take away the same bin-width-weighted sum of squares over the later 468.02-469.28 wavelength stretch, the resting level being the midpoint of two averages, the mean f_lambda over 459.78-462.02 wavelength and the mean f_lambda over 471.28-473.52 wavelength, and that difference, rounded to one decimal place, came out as -2.8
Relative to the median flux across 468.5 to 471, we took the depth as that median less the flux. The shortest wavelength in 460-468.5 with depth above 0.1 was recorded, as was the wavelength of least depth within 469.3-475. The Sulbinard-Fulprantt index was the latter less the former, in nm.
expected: 11.75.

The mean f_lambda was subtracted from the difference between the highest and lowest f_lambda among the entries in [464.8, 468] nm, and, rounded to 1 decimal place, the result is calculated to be -11.1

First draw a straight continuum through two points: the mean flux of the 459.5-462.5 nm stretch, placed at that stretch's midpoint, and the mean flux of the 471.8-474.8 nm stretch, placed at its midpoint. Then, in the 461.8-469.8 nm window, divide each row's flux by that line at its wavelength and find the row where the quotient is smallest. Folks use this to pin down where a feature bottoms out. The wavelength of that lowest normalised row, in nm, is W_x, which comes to 466.65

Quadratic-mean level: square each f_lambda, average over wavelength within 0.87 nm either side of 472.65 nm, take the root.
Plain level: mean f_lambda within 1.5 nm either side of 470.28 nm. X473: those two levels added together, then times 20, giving 556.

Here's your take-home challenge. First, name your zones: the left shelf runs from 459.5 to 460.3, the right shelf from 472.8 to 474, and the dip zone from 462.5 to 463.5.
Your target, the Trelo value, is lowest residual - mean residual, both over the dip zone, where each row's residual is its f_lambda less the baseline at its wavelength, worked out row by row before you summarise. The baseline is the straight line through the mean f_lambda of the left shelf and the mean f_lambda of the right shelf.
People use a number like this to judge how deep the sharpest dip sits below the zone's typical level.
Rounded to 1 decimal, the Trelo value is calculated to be -1.1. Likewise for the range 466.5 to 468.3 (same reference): -1.7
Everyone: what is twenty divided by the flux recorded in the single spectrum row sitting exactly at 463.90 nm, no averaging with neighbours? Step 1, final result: 1.53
